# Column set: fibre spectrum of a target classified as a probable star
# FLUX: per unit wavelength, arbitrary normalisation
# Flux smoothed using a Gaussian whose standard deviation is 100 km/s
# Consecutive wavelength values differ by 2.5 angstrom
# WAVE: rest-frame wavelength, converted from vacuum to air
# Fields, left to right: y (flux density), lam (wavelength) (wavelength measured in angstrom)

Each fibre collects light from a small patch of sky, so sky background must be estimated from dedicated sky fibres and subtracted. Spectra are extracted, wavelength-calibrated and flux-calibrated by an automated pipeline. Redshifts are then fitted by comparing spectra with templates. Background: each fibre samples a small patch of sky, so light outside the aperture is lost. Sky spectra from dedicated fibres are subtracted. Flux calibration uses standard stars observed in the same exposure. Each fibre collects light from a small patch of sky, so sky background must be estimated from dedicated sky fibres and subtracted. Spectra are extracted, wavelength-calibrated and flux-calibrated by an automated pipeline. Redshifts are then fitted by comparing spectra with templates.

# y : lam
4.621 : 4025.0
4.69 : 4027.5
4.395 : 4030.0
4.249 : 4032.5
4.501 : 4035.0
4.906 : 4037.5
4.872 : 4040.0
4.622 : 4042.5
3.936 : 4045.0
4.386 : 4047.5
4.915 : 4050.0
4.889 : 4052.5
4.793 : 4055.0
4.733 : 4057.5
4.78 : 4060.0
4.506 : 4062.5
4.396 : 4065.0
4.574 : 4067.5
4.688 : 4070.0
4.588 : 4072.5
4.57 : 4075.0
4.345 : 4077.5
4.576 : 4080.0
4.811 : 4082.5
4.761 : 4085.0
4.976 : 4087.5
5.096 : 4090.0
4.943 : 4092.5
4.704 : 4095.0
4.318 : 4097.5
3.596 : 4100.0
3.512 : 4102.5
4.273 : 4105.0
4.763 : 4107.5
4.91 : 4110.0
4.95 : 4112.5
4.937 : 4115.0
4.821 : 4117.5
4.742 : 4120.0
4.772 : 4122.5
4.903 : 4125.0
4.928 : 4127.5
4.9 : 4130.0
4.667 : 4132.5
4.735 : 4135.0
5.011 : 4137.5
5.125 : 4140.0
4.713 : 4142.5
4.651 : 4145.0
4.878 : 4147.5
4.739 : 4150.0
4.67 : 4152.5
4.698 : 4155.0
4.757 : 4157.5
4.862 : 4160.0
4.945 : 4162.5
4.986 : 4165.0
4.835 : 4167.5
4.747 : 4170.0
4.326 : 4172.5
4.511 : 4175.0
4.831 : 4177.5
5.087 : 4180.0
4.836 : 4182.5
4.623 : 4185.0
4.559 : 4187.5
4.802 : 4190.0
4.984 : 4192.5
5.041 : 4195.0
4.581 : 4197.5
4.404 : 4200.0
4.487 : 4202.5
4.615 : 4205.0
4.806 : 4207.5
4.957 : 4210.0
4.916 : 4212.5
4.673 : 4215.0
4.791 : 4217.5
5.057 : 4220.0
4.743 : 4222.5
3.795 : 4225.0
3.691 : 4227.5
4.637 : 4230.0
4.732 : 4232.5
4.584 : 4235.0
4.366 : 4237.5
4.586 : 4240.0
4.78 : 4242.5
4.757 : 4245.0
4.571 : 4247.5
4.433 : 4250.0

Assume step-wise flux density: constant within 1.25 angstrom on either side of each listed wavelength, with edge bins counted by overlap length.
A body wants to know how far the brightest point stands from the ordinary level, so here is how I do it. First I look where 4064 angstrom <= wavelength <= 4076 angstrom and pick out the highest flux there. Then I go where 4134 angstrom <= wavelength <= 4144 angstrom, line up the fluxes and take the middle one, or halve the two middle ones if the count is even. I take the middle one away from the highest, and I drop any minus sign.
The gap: 0.2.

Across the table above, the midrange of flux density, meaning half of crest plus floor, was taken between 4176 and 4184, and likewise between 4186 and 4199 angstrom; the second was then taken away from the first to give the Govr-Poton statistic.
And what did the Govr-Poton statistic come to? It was 0.16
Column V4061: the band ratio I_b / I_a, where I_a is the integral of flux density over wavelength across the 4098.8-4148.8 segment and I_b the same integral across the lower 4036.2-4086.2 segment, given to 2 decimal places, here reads 0.99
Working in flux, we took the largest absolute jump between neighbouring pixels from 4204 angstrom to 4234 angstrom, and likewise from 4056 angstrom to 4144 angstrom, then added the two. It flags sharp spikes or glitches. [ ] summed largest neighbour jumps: 1.7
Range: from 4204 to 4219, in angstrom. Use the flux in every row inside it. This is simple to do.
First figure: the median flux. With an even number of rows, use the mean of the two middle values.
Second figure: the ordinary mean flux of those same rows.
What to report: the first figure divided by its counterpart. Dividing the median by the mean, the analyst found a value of 1.00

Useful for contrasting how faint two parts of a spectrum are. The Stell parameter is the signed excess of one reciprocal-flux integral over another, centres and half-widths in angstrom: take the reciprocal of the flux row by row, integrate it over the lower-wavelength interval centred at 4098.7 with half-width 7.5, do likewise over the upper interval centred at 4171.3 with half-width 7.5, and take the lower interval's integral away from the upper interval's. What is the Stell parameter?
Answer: -0.41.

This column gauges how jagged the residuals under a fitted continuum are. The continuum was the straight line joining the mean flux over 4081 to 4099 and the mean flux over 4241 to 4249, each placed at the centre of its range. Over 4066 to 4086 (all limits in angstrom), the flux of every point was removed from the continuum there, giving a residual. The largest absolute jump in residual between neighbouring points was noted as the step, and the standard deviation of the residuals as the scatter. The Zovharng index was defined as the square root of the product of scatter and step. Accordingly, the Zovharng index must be 0.18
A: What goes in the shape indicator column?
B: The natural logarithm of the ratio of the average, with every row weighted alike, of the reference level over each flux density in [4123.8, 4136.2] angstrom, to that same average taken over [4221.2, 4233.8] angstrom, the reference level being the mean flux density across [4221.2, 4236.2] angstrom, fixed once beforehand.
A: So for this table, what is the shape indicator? -0.12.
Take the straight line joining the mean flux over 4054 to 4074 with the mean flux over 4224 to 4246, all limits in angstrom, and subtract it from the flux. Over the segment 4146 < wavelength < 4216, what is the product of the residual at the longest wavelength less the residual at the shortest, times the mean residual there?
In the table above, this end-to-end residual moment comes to -0.033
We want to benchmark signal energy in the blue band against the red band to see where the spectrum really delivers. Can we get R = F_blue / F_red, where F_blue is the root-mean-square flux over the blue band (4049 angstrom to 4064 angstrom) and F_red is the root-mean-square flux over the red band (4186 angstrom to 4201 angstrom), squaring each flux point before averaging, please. 1.01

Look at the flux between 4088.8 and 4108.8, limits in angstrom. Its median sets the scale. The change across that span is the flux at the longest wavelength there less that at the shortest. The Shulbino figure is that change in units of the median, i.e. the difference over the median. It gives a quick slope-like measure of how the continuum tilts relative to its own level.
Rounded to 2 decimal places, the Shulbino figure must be -0.07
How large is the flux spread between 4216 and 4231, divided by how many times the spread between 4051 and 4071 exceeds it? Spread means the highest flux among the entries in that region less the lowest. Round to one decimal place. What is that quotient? 3.8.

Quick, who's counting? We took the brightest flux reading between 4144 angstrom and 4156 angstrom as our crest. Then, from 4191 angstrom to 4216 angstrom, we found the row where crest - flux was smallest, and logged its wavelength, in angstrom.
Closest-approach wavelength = 4195.0 angstrom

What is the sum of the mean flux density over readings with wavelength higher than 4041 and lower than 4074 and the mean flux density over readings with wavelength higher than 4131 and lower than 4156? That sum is 9.39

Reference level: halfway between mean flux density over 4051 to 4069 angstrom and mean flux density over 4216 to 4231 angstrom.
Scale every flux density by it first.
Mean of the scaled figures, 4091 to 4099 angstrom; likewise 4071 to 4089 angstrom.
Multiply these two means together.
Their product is 1.04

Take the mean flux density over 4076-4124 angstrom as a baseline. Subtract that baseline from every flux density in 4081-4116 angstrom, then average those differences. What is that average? -0.01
